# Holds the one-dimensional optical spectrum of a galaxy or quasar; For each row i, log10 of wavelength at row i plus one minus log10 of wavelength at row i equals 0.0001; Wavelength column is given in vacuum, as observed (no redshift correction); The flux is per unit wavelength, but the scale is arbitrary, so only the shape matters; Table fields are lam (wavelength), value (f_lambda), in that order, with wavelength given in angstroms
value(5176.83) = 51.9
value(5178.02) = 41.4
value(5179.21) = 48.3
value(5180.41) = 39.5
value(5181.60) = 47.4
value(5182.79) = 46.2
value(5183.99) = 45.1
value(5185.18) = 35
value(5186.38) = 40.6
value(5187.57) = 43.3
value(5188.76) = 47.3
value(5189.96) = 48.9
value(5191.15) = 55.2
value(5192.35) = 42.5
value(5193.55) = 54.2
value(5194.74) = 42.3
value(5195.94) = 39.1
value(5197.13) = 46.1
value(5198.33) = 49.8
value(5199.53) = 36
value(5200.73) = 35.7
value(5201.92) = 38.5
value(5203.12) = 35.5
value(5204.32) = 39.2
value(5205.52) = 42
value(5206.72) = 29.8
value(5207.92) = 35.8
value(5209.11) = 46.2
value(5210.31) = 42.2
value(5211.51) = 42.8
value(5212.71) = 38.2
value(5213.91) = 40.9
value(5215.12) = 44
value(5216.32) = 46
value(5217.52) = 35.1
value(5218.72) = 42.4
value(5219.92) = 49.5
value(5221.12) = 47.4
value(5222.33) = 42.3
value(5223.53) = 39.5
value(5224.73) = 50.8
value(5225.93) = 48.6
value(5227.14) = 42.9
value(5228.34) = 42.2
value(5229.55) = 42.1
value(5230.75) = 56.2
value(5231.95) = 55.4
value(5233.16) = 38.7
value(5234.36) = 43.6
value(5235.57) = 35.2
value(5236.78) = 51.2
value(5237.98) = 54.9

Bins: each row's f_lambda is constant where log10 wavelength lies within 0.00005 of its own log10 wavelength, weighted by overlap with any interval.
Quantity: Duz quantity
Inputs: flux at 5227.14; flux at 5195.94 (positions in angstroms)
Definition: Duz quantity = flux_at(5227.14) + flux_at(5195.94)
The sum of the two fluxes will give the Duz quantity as 82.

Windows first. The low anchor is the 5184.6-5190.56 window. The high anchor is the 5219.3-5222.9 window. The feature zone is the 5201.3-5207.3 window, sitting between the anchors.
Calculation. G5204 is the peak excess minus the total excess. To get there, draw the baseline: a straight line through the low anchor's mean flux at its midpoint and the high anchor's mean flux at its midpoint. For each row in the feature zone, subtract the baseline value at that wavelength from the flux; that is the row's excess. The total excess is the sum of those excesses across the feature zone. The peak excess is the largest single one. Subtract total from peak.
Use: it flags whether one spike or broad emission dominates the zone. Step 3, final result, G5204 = 36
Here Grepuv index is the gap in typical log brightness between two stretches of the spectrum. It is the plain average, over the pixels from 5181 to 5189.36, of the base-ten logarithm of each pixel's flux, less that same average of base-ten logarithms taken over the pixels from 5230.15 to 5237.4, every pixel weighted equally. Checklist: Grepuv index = -0.026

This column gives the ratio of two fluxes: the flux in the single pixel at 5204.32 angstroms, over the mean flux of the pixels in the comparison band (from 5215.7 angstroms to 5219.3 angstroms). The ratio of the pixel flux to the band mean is 0.95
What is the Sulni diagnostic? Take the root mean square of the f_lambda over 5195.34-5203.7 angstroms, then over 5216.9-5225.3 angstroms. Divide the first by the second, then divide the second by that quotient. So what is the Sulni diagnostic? 48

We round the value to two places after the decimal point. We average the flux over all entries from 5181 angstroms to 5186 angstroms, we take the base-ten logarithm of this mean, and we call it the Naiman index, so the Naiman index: 1.64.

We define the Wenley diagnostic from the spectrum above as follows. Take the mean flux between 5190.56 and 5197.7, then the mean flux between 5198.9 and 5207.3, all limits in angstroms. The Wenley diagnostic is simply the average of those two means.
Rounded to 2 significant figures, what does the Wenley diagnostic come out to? 42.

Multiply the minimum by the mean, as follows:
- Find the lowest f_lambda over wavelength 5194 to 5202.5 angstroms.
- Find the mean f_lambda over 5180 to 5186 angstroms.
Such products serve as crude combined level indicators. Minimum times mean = 1522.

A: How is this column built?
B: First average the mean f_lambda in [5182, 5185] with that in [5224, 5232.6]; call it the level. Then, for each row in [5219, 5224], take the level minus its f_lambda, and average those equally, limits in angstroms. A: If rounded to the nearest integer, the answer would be 2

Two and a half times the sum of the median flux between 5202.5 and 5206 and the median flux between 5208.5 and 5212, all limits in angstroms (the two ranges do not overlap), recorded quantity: 205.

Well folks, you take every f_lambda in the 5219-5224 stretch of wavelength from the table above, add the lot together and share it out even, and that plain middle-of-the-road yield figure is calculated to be 44.7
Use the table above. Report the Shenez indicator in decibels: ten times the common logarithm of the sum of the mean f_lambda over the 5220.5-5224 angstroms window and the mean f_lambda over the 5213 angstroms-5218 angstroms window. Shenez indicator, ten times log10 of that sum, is 19.3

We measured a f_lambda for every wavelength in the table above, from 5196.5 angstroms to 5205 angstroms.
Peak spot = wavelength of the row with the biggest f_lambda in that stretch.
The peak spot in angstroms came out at 5198.33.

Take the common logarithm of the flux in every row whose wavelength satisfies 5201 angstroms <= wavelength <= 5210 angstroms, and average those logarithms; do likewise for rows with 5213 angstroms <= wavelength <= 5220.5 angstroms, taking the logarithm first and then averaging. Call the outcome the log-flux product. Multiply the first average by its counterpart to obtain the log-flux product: 2.57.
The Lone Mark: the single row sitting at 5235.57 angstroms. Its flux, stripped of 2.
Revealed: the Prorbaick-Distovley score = 33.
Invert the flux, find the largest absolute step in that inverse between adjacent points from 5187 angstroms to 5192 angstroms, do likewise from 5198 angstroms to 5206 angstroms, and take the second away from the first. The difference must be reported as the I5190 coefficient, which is -0.0054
